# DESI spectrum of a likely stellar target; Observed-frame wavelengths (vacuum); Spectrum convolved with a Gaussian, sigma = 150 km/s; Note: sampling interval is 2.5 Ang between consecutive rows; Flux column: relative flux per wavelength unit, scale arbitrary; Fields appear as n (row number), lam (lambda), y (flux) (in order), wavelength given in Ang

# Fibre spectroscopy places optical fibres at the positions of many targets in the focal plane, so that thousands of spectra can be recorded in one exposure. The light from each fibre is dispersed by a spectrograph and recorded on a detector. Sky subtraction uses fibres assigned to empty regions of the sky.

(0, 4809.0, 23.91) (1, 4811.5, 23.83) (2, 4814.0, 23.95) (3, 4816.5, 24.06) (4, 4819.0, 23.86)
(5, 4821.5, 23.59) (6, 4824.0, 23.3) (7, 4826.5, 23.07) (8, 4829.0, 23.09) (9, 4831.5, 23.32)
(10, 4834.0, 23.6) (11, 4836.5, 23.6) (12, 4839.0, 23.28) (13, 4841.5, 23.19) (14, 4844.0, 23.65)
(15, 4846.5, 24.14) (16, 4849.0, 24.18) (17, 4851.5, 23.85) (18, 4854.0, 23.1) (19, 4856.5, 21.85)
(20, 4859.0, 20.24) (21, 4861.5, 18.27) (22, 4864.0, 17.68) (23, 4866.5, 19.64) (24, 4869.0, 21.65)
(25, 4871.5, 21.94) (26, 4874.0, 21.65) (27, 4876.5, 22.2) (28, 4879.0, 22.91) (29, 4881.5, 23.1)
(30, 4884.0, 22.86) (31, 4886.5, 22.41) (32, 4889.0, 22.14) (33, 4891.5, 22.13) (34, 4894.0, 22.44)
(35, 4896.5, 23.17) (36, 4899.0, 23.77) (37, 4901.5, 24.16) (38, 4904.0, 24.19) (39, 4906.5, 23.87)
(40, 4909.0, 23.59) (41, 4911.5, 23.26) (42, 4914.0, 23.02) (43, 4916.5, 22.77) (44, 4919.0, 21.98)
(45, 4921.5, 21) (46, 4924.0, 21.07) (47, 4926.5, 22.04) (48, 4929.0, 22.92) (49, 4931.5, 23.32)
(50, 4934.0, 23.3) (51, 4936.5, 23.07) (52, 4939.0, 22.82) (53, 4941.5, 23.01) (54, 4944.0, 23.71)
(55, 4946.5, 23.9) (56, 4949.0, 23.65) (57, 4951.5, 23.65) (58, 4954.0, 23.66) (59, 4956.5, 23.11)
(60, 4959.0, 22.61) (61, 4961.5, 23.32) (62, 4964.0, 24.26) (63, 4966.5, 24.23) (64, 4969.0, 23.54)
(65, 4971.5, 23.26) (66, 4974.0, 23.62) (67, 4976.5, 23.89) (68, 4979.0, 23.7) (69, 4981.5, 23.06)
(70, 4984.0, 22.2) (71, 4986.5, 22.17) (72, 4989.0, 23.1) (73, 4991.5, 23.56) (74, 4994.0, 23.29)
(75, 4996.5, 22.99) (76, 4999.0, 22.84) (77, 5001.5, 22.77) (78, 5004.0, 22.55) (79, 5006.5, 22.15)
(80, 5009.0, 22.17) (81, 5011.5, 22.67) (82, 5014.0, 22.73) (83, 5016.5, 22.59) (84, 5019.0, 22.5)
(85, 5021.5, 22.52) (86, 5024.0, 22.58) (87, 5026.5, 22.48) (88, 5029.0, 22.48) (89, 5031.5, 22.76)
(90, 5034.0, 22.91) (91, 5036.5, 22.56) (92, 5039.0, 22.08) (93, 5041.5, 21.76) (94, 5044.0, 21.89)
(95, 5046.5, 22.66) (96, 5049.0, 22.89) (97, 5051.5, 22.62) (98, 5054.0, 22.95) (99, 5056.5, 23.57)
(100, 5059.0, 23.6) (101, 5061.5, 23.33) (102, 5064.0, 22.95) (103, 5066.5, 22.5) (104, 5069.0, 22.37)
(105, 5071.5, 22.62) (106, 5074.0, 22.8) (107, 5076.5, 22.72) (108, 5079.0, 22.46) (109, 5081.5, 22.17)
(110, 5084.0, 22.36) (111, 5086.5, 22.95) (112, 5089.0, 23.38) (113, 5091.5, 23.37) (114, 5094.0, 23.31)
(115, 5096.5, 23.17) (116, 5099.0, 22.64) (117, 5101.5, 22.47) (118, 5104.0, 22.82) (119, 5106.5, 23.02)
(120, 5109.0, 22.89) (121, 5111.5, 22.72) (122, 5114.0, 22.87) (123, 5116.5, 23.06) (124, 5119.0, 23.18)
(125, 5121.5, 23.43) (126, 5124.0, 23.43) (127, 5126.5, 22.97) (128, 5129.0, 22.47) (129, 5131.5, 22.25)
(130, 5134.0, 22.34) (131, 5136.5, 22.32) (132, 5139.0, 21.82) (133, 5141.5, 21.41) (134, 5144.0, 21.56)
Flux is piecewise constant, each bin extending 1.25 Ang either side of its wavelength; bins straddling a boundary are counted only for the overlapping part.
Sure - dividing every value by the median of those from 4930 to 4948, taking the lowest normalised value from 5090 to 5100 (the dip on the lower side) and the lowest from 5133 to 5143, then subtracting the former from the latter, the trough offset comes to -0.053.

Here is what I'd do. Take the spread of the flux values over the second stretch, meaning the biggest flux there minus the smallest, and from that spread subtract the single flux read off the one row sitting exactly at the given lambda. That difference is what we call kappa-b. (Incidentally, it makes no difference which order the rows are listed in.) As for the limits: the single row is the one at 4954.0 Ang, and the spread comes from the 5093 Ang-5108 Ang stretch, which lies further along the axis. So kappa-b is -22.8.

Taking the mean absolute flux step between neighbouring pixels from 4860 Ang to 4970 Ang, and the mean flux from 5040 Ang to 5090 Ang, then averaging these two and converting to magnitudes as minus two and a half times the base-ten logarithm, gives -2.66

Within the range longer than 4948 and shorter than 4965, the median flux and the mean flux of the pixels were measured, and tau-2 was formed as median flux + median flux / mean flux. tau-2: 24.7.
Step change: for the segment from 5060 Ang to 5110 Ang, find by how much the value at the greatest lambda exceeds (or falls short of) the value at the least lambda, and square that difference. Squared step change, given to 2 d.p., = 0.19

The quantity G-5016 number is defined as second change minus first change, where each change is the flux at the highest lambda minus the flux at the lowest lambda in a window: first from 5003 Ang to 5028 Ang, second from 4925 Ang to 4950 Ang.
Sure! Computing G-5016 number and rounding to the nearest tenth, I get 1.7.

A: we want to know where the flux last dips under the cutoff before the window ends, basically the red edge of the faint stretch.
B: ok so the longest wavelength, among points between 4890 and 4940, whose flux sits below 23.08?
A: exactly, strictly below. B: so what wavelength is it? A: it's 4939.0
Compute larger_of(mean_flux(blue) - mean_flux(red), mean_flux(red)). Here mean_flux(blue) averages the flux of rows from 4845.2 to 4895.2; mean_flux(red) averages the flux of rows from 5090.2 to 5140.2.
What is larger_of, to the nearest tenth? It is 22.8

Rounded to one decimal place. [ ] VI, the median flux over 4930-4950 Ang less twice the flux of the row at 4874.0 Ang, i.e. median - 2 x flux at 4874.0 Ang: -20.0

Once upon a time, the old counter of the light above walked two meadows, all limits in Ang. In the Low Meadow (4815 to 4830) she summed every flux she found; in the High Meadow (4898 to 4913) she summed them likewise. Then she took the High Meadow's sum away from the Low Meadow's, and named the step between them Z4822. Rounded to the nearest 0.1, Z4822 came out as -1.9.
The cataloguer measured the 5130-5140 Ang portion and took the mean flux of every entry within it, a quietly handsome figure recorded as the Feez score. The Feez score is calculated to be 22.2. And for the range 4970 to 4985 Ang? 23.3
